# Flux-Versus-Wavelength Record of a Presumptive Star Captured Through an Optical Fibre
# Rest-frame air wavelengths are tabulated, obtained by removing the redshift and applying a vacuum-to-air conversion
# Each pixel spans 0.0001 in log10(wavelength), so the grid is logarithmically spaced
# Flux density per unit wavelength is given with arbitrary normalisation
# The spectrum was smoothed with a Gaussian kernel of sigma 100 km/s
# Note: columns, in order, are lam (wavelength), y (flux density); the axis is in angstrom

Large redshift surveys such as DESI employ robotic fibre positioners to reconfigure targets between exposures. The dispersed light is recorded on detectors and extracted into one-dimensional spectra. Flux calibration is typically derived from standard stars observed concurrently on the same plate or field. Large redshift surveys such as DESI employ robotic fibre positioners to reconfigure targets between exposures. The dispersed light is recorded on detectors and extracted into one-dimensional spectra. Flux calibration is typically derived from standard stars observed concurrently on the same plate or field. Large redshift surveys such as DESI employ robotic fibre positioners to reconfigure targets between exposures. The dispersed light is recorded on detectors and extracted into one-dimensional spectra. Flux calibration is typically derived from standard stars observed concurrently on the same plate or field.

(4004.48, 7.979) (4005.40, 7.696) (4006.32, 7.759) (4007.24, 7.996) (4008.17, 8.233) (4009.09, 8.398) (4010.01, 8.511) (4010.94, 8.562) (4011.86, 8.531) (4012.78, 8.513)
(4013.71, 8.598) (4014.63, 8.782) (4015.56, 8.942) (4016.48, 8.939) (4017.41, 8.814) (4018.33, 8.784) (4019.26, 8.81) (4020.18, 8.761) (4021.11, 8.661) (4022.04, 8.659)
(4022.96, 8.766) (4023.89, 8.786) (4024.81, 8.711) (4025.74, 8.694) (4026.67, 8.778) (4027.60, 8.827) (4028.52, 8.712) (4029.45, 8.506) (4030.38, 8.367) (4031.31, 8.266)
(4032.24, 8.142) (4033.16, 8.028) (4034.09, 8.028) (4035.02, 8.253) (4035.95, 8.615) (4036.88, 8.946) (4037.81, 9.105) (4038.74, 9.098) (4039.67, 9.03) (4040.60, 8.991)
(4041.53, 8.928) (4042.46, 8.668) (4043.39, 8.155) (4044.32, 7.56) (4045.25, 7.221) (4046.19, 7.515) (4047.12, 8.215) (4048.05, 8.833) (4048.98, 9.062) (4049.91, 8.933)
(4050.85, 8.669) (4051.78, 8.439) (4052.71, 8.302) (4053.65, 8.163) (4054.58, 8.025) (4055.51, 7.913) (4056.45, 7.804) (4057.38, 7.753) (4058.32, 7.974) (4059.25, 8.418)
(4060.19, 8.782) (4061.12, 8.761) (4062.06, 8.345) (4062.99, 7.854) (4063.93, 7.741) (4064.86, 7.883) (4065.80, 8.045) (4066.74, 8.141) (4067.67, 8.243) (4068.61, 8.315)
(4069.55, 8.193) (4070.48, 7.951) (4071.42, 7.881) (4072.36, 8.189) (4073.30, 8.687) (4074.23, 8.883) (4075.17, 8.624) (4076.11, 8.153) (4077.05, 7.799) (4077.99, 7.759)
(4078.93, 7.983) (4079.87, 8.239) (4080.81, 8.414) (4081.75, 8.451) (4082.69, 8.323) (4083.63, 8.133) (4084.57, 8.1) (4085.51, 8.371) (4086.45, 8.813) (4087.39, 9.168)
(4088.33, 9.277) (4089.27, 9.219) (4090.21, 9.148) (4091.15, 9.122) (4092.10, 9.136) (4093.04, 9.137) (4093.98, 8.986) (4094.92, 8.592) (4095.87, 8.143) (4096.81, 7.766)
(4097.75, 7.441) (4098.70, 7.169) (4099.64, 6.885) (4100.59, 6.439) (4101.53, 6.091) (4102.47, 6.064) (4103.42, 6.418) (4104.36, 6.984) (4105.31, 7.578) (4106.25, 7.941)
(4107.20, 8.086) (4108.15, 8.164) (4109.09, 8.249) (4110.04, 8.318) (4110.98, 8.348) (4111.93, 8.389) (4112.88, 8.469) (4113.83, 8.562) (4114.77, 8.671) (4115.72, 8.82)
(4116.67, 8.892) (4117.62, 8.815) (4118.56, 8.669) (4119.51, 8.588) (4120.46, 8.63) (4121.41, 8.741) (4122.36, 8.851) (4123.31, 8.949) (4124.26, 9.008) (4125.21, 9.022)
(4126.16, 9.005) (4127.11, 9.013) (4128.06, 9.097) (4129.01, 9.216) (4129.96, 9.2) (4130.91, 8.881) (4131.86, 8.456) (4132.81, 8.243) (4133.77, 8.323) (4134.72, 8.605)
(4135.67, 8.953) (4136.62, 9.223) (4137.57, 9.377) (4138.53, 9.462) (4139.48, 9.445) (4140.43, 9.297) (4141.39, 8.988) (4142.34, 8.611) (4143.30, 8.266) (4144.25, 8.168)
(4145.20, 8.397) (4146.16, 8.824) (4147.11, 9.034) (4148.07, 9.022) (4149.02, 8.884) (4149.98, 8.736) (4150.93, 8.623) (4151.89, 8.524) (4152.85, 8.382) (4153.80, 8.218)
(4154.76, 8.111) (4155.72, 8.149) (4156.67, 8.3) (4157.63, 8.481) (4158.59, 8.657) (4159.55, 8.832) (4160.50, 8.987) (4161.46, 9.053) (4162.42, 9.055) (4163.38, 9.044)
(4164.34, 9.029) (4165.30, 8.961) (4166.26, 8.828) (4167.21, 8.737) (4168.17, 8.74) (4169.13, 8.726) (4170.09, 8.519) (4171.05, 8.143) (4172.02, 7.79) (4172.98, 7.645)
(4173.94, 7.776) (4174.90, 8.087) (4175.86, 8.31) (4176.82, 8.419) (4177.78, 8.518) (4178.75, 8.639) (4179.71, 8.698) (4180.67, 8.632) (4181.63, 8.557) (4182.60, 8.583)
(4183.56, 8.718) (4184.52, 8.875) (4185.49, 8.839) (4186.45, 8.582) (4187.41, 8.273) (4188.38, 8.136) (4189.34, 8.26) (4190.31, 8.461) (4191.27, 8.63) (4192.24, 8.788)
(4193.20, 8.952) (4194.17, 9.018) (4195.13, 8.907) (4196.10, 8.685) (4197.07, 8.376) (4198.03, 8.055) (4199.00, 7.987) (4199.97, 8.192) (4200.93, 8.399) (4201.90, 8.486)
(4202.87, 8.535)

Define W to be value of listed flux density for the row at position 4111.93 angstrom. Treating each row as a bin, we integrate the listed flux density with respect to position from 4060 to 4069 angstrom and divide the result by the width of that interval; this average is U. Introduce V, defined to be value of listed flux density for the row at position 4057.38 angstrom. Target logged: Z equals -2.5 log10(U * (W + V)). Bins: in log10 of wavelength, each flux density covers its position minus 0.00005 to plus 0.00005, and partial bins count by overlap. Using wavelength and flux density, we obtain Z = -5.30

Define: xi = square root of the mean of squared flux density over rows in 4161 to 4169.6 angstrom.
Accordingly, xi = 8.9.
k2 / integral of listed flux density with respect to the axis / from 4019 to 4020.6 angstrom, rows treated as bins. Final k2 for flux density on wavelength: 14.1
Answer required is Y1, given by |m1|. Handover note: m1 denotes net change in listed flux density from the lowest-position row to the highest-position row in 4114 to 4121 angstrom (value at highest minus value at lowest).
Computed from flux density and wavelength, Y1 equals 0.0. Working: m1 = -0.04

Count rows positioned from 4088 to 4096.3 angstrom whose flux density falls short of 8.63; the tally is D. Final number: 2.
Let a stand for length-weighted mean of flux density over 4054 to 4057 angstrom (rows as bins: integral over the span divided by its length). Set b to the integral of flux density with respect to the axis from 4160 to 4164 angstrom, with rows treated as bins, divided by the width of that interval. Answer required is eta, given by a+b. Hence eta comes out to 17.0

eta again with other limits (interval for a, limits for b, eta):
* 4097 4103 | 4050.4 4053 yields 15.2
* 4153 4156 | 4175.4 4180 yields 16.7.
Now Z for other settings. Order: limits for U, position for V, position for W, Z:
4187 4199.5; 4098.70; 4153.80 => -5.29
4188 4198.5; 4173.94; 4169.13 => -5.38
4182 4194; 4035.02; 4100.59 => -5.25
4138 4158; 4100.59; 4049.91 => -5.31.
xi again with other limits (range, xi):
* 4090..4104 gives 7.9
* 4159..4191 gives 8.6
